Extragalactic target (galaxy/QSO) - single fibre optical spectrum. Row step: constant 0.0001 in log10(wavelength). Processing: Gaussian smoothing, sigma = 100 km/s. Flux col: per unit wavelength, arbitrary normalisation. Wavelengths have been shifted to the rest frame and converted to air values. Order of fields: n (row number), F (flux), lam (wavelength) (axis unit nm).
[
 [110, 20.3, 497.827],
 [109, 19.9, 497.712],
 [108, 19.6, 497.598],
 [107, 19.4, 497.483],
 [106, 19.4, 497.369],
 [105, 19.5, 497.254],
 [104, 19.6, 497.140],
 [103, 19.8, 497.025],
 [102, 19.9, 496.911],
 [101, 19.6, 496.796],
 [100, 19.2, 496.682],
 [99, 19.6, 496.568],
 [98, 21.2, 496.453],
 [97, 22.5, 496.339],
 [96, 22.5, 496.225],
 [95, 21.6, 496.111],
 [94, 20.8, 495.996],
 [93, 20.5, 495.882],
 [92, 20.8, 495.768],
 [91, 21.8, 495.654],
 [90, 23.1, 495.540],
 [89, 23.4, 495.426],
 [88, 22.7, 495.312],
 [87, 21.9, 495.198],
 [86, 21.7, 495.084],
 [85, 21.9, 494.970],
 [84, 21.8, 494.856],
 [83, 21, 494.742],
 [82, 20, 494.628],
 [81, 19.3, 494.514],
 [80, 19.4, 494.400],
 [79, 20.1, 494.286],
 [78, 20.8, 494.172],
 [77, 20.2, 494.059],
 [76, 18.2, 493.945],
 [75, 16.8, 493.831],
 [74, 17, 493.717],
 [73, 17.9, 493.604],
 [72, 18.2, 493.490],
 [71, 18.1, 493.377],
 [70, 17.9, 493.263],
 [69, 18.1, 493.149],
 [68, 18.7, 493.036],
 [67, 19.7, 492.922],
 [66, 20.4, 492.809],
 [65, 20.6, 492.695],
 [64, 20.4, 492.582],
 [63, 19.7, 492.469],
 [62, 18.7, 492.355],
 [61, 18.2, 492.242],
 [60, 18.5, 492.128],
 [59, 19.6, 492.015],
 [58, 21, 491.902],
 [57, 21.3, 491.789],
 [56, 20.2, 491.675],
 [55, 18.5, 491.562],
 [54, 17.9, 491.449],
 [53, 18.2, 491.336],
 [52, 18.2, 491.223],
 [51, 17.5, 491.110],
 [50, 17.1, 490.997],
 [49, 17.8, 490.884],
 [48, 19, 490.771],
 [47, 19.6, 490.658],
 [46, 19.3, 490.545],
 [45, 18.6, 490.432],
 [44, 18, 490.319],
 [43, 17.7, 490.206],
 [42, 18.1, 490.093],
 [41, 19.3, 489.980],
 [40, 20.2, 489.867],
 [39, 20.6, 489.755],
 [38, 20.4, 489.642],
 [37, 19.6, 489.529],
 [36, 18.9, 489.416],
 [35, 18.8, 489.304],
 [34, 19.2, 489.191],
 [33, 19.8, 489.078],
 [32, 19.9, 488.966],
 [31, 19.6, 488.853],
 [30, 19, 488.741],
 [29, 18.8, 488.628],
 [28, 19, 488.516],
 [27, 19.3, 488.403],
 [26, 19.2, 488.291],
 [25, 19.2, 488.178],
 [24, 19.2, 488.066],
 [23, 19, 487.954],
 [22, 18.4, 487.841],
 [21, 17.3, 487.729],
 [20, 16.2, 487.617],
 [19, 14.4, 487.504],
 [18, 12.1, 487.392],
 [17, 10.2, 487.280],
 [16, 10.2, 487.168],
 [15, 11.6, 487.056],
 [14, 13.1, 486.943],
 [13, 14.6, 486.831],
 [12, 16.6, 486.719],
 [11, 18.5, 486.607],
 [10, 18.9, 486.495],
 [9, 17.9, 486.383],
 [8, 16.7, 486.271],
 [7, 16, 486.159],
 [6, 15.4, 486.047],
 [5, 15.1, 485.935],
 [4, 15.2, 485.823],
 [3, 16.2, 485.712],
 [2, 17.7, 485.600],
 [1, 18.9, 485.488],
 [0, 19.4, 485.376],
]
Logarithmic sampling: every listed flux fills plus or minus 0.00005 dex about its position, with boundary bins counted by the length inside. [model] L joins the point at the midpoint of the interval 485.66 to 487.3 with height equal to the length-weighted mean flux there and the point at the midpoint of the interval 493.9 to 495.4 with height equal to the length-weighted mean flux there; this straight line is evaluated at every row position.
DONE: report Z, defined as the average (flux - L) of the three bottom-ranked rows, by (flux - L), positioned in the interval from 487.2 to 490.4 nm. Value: -3.6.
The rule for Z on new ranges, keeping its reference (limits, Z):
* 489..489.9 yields 1.9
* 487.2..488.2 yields -3.6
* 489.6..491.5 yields -0.9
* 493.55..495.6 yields -2.9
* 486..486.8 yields 0.9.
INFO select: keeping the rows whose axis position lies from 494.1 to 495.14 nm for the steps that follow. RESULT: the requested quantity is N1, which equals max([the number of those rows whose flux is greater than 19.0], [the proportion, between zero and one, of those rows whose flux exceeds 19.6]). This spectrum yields 9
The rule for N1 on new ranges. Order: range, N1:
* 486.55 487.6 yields 0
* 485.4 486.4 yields 0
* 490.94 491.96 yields 3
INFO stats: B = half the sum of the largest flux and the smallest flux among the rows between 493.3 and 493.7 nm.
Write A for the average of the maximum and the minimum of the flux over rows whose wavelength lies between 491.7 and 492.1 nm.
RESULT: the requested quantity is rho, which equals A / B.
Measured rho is 1.13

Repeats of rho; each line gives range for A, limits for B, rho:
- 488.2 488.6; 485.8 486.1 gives 1.26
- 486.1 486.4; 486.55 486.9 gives 1.02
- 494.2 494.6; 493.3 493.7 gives 1.09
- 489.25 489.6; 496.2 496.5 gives 0.88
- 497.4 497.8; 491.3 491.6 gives 1.08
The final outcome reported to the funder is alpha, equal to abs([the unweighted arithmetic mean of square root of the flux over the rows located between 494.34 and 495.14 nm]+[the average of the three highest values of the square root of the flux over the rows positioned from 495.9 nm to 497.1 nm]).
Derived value 9.3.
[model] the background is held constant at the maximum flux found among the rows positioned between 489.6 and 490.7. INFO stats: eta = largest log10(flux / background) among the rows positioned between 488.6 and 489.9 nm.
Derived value 0.000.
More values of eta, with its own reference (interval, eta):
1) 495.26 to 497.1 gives 0.055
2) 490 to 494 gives 0.015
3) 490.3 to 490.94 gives -0.022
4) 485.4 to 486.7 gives -0.037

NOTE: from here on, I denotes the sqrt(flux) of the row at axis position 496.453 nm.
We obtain 4.60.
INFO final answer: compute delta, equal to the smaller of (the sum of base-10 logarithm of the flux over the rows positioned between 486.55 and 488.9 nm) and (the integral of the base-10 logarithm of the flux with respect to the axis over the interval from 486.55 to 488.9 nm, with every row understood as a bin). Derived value 2.8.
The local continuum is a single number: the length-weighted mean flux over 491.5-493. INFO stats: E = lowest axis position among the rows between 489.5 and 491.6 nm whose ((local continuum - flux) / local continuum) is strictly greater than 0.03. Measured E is 490.093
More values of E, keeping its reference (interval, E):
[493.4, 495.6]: 493.490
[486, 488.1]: 486.047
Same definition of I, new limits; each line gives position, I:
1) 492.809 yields 4.52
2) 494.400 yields 4.40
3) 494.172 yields 4.56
